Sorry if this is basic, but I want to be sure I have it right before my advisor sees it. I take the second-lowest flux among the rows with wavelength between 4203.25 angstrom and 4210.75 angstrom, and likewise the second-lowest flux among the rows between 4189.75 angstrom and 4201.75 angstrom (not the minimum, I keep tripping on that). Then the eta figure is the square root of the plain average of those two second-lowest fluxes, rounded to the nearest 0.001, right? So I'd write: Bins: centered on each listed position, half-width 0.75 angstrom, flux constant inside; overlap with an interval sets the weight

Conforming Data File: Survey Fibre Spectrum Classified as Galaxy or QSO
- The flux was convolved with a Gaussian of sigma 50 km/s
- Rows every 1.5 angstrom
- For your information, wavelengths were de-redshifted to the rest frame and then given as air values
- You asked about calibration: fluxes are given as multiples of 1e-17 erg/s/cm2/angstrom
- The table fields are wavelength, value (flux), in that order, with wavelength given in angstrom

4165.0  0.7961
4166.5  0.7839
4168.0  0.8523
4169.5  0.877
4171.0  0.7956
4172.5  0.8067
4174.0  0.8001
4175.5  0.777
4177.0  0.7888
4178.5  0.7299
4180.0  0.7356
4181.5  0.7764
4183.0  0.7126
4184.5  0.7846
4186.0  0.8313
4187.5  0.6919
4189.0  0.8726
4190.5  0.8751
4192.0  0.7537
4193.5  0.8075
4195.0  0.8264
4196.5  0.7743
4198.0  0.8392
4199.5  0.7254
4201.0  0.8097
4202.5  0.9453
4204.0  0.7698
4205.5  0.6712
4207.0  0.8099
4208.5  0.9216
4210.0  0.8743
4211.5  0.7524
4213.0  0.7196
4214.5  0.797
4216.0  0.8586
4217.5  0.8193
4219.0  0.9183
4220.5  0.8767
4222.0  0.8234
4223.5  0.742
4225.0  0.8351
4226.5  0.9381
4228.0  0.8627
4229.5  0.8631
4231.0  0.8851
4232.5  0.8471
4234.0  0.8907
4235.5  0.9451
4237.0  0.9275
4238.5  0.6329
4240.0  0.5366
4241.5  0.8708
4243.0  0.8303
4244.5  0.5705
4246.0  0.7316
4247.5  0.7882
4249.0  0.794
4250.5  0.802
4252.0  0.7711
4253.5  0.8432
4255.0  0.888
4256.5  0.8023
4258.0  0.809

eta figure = 0.873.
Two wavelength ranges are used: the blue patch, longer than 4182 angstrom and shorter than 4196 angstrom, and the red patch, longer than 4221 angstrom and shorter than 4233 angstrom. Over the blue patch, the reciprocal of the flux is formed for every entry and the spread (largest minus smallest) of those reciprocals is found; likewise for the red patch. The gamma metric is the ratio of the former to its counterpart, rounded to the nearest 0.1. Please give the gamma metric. 1.1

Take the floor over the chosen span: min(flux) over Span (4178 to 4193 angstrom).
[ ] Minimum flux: 0.6919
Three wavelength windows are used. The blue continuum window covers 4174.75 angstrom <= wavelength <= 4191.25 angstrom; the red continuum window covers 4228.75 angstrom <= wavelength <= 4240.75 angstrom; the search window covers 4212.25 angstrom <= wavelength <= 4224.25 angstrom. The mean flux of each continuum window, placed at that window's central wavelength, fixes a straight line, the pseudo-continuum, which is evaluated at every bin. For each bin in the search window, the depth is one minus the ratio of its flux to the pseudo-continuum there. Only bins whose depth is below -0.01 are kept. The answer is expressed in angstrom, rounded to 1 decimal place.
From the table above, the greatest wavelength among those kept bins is 4222.0 angstrom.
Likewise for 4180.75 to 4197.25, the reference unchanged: 4195.0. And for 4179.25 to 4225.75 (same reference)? 4225.0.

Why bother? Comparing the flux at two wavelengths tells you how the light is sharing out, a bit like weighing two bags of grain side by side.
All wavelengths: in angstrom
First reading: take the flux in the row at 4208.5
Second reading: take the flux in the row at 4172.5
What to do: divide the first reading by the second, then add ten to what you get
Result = 11.1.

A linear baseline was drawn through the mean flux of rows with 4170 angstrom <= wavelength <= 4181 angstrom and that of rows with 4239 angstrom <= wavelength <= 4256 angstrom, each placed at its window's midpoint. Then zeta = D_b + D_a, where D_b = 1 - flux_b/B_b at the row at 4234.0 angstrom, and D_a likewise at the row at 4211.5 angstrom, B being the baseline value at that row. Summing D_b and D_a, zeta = -0.1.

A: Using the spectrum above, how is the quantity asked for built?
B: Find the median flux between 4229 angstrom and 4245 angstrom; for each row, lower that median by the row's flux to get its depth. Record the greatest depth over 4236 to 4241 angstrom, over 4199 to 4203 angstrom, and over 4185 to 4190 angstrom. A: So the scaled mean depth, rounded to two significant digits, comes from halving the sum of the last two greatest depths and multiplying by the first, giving 0.050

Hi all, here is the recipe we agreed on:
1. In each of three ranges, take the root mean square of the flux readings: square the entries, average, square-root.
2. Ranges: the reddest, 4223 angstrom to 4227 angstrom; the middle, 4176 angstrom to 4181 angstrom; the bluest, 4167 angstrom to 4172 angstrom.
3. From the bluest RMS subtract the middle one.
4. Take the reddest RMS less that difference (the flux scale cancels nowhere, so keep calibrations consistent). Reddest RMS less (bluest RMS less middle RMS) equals 0.75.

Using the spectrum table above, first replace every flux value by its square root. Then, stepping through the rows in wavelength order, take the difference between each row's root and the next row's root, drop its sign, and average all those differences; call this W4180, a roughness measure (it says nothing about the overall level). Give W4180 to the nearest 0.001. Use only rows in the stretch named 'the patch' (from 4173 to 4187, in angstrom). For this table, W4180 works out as 0.023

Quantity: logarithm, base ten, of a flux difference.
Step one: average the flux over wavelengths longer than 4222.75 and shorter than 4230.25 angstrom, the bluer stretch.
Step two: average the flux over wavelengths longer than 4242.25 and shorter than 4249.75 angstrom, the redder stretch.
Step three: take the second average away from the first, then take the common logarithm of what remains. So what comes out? -1.0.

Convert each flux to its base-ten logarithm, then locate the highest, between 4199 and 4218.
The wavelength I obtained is 4202.5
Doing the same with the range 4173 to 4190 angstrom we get 4189.0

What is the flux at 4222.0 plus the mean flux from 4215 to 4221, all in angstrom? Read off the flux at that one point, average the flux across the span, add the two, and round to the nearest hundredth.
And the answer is 1.69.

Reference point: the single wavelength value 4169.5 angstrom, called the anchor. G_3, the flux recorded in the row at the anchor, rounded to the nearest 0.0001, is 0.8770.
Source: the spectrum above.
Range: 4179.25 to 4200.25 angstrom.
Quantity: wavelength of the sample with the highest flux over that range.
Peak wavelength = 4190.5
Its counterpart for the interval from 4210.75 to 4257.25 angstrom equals 4235.5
